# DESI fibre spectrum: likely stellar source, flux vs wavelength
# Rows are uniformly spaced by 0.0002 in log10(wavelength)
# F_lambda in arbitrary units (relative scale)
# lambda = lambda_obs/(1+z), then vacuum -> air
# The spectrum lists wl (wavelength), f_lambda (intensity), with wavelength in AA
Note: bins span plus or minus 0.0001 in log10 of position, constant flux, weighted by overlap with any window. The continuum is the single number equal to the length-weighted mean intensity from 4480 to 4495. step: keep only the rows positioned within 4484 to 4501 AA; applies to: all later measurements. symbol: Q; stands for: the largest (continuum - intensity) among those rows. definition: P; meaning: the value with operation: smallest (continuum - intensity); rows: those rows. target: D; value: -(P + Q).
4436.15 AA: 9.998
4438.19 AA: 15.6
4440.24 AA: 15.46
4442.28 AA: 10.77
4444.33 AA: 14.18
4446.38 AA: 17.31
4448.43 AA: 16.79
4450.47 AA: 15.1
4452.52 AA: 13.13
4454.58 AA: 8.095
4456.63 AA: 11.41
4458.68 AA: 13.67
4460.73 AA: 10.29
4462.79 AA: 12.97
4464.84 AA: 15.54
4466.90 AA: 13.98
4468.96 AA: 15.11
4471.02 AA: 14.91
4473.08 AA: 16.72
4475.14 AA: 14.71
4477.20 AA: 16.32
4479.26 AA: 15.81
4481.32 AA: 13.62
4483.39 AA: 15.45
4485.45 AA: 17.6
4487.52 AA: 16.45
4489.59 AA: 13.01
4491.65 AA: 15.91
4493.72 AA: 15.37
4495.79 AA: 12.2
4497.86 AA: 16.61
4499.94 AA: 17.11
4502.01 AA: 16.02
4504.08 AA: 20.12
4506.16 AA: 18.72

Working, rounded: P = -2.3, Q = 3.1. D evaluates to -1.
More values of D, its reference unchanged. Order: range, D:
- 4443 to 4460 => -5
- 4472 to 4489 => 1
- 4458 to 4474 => -4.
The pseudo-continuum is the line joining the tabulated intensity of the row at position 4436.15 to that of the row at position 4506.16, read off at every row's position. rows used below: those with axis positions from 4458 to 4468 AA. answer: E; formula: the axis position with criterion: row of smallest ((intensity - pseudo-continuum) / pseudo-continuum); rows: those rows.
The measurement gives 4460.73 AA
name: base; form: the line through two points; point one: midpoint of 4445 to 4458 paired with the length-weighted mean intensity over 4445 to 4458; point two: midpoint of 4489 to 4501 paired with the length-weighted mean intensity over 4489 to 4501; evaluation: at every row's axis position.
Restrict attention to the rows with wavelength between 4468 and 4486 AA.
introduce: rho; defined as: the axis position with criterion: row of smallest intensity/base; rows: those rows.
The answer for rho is 4481.32 AA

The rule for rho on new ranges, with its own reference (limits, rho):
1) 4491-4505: 4495.79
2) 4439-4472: 4454.58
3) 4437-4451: 4442.28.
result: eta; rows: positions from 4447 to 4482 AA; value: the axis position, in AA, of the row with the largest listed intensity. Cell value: 4448.43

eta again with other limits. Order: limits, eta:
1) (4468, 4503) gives 4485.45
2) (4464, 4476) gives 4473.08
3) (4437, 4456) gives 4446.38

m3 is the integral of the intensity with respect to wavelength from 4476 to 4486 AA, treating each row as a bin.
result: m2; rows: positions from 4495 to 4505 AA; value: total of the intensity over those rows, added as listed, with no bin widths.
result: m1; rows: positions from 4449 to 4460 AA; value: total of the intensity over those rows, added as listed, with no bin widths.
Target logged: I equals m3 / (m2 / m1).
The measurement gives 117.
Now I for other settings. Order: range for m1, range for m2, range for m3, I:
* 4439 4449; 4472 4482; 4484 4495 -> 166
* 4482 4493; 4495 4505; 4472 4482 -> 148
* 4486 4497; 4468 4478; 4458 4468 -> 125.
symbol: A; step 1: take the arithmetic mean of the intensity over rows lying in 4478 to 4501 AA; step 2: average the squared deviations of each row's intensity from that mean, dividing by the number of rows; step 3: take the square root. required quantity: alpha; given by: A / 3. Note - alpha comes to 0.55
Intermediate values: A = 1.6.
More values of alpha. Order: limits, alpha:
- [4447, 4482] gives 0.76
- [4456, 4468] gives 0.57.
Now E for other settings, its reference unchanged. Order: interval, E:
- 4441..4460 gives 4454.58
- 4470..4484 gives 4481.32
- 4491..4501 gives 4495.79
